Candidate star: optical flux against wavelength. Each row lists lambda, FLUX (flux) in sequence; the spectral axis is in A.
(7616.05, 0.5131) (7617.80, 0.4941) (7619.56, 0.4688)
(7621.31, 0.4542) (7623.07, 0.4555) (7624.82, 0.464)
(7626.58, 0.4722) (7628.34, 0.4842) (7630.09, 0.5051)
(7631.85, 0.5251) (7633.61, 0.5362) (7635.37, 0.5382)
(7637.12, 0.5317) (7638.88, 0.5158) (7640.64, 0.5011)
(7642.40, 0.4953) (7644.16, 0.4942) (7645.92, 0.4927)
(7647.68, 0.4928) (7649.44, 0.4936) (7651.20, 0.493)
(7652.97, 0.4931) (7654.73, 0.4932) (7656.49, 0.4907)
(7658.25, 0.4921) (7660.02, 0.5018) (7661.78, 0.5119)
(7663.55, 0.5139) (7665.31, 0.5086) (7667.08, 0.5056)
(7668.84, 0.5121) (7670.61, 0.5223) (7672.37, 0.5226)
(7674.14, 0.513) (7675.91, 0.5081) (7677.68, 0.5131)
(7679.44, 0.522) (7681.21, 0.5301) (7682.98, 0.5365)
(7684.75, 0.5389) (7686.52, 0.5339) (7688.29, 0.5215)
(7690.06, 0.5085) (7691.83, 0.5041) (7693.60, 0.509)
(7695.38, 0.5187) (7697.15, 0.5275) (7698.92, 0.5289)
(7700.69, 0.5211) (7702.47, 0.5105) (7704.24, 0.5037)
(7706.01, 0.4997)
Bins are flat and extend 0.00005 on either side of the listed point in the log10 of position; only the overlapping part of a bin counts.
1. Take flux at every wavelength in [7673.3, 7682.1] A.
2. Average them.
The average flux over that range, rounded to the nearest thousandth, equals 0.517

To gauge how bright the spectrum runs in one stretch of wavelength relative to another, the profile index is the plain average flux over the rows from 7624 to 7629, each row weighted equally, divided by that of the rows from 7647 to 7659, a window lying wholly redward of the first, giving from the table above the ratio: 0.96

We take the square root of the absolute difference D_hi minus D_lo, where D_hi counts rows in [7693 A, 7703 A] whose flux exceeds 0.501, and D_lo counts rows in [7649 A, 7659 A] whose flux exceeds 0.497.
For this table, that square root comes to 2.4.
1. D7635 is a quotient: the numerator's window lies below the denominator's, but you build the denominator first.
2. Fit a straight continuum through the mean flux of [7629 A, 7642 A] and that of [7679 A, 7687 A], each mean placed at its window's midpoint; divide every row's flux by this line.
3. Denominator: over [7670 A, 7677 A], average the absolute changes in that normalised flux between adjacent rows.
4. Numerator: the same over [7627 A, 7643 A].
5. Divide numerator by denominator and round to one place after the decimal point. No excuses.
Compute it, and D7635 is 2.4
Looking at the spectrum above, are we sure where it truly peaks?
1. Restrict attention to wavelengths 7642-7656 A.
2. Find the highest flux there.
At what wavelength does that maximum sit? 7642.40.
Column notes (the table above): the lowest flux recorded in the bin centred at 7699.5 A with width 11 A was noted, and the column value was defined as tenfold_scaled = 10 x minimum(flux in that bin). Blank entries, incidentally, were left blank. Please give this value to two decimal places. 5.04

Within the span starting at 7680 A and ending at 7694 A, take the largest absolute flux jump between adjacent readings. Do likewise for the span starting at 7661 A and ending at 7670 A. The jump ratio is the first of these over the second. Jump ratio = 2.00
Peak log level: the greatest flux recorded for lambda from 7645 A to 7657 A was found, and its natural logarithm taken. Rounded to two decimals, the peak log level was -0.71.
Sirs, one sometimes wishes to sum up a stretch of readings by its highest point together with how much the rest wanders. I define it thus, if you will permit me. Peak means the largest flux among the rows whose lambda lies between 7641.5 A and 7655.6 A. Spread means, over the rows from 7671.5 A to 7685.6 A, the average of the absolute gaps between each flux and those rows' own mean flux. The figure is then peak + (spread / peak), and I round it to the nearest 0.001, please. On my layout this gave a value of 0.514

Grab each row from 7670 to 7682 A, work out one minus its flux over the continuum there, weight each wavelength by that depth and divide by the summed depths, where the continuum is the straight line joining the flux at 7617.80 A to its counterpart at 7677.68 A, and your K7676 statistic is 7676.2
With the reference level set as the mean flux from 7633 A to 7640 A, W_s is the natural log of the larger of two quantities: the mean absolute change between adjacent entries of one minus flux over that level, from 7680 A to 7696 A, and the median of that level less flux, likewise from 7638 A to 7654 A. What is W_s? -3.3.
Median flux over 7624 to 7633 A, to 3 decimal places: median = 0.484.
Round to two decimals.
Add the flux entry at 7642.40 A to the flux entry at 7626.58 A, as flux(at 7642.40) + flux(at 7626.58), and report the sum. 0.97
